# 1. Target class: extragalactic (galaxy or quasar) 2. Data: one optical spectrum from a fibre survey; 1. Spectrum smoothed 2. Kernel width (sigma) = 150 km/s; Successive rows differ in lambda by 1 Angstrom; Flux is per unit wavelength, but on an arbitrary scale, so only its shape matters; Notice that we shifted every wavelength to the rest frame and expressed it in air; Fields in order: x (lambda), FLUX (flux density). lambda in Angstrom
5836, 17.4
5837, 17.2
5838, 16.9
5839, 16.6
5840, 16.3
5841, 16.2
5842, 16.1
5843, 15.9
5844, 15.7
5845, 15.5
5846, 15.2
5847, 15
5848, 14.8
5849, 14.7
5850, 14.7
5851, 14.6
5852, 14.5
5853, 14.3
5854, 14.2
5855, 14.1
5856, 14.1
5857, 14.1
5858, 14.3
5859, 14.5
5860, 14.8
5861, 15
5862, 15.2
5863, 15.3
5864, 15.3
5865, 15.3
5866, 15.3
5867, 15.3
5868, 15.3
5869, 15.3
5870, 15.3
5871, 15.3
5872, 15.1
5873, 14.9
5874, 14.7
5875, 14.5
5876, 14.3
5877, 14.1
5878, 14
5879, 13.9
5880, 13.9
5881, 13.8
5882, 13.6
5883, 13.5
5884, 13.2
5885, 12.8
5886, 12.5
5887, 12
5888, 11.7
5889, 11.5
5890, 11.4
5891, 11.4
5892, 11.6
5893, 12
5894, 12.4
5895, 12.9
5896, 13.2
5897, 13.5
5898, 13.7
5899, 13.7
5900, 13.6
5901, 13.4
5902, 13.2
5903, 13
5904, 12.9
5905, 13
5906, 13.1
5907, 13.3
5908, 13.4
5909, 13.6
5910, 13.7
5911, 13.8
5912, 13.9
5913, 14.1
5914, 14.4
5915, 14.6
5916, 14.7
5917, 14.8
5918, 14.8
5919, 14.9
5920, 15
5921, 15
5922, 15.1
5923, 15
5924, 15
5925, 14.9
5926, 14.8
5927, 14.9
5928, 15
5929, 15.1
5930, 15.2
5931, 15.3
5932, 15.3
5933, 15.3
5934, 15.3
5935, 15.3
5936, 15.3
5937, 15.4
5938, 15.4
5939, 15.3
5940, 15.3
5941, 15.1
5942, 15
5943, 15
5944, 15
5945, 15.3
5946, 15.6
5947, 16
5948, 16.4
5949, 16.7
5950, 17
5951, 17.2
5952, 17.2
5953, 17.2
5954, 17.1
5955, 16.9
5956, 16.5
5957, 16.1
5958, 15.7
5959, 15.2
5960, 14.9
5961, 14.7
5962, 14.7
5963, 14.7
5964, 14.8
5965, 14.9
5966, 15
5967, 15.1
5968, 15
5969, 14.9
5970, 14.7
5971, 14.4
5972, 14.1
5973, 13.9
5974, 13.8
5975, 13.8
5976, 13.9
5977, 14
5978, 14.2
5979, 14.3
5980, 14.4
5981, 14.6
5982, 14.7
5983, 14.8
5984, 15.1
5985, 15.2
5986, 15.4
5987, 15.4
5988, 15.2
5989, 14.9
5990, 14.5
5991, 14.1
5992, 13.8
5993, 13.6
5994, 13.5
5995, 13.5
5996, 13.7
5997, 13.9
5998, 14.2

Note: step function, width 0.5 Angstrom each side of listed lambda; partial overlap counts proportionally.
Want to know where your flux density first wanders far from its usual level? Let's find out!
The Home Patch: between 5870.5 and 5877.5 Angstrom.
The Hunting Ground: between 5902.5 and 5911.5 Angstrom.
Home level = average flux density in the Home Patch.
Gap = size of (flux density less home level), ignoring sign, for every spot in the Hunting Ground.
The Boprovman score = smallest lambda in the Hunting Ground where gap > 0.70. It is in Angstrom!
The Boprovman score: 5903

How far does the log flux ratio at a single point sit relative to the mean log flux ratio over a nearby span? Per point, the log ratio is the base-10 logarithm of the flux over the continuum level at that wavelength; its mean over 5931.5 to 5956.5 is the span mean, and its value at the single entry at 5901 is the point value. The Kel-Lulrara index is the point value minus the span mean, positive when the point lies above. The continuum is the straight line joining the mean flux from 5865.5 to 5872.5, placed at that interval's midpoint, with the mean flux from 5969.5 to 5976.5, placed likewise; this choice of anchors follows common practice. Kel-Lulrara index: -0.09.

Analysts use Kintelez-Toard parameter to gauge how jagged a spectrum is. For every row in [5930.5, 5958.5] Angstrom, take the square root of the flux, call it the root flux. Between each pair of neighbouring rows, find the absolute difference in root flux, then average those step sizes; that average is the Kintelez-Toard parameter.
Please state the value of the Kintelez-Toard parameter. 0.019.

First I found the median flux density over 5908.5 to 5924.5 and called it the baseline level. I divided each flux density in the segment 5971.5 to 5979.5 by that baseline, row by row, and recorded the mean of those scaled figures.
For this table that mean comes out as 0.95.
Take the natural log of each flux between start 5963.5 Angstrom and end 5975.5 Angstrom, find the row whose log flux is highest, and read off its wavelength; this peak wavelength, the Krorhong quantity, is 5967 Angstrom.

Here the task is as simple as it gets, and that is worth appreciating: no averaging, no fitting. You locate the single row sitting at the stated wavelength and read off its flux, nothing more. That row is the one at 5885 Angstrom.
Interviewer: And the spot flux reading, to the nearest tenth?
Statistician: 12.8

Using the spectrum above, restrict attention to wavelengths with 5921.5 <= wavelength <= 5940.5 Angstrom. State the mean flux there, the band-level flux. 15.2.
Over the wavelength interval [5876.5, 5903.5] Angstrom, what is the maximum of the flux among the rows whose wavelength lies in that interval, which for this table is 14.1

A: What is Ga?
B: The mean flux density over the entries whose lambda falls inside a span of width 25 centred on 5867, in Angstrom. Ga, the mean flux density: 14.8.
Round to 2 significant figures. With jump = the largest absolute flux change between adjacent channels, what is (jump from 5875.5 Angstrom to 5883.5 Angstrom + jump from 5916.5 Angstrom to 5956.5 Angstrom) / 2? 0.30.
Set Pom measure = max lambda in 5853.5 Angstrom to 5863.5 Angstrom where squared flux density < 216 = 5859 Angstrom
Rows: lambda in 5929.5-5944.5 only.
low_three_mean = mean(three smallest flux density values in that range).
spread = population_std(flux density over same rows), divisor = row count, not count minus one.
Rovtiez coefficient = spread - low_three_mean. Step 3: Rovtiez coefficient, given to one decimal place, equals -14.9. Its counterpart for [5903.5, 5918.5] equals -12.4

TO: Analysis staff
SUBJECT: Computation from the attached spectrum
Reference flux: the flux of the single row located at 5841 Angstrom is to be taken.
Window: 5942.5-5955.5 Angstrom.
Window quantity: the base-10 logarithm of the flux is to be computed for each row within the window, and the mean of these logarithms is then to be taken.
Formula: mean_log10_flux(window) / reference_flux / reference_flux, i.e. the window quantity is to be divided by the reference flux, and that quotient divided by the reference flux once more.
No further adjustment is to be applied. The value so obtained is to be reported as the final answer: 0.0046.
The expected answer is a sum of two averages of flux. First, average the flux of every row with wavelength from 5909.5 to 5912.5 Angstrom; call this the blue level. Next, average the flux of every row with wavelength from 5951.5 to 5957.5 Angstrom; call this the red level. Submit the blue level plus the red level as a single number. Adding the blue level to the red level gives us 30.6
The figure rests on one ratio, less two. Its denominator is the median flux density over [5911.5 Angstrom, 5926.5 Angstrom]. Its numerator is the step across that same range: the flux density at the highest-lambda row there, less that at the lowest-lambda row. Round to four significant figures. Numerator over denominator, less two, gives -1.939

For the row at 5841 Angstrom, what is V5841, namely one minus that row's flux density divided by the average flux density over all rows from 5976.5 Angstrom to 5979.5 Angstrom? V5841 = -0.14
